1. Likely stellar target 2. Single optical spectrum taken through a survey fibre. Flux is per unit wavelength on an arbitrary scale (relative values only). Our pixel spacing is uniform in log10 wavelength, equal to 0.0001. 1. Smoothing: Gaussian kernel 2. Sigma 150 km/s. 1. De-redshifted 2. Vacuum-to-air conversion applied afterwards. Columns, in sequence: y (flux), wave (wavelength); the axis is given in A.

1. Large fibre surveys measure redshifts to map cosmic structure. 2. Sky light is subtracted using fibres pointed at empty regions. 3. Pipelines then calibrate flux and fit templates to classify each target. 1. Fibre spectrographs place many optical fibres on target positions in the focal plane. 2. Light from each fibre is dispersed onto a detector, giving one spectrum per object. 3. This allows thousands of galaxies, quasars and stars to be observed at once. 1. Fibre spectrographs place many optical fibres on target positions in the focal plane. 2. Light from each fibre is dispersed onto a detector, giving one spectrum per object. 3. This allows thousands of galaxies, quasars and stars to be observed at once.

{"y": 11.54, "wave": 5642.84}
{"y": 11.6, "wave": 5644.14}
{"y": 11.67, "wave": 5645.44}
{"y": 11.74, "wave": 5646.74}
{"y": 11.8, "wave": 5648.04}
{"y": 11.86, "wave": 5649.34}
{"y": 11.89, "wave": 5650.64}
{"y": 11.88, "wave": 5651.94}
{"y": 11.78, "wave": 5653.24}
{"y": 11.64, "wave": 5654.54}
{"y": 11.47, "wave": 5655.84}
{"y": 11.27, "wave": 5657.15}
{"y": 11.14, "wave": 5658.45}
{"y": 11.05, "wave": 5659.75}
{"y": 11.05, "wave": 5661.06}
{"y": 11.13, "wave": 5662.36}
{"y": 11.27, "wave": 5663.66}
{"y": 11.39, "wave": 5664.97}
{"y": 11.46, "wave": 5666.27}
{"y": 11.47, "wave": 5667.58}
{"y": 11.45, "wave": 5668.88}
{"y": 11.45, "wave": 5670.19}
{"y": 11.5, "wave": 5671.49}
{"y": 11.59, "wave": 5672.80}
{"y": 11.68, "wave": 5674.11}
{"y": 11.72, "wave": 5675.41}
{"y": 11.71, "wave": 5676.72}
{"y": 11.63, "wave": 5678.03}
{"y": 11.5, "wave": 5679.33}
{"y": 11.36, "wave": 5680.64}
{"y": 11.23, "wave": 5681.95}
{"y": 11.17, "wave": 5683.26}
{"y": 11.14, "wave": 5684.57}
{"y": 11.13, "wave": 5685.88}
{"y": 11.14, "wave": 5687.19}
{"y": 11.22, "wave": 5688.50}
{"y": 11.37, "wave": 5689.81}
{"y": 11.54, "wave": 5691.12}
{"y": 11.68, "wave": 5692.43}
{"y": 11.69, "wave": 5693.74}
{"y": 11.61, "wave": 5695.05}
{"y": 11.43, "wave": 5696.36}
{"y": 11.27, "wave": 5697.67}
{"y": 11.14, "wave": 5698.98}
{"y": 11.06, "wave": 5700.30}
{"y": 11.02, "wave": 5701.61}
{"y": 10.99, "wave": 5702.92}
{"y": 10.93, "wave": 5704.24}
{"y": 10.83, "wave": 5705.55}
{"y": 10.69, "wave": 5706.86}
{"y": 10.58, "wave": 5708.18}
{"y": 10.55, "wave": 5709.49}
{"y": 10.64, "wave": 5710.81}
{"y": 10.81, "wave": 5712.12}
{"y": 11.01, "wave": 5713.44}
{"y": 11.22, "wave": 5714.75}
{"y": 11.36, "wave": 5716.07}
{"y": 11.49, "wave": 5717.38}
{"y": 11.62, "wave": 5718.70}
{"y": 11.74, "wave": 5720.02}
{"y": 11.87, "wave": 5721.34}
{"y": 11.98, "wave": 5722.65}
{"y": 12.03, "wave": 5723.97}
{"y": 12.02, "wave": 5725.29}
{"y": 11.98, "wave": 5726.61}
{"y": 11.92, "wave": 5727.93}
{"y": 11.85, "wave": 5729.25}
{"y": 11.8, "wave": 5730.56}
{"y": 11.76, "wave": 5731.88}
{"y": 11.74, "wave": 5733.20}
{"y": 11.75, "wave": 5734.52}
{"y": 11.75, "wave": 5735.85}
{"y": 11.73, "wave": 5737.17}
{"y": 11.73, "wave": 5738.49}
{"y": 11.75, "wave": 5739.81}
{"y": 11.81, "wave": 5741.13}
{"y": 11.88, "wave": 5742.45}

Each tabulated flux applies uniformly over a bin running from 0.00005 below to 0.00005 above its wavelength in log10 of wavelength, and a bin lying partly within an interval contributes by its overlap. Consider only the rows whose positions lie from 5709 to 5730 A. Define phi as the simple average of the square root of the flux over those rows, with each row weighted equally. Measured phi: 3.39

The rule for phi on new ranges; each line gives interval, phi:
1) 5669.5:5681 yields 3.40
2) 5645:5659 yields 3.41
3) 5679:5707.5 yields 3.35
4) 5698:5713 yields 3.29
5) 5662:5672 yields 3.37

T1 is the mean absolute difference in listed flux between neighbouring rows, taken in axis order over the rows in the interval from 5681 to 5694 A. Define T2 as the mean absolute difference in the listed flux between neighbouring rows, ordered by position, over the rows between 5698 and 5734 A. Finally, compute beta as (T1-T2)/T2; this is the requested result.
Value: -0.19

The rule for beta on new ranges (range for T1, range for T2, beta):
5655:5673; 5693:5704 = -0.23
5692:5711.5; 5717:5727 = 0.05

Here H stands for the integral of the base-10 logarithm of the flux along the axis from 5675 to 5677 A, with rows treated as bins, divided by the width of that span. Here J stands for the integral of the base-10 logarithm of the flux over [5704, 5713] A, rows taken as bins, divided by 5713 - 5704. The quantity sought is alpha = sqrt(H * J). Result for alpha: 1.05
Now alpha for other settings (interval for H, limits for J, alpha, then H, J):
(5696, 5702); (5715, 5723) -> 1.06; 1.048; 1.07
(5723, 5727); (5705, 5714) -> 1.05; 1.078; 1.03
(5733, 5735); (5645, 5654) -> 1.07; 1.070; 1.07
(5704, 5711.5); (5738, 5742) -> 1.05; 1.030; 1.07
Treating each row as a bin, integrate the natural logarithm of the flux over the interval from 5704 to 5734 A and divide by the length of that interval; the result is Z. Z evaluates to 2.435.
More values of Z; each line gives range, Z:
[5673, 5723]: 2.423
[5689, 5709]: 2.415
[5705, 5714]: 2.372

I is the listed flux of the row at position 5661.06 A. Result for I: 11.05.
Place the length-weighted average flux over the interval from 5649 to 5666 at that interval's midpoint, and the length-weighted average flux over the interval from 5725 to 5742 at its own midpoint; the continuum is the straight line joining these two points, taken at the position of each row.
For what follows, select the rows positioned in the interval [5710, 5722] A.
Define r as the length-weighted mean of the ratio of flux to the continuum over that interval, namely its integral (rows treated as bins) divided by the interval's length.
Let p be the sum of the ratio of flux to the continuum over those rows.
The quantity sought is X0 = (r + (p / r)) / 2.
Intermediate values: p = 8.7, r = 0.96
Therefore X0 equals 5.0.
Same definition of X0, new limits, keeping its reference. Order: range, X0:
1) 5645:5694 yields 19.5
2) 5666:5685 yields 8.0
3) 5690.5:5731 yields 16.0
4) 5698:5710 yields 5.0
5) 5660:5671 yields 4.5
